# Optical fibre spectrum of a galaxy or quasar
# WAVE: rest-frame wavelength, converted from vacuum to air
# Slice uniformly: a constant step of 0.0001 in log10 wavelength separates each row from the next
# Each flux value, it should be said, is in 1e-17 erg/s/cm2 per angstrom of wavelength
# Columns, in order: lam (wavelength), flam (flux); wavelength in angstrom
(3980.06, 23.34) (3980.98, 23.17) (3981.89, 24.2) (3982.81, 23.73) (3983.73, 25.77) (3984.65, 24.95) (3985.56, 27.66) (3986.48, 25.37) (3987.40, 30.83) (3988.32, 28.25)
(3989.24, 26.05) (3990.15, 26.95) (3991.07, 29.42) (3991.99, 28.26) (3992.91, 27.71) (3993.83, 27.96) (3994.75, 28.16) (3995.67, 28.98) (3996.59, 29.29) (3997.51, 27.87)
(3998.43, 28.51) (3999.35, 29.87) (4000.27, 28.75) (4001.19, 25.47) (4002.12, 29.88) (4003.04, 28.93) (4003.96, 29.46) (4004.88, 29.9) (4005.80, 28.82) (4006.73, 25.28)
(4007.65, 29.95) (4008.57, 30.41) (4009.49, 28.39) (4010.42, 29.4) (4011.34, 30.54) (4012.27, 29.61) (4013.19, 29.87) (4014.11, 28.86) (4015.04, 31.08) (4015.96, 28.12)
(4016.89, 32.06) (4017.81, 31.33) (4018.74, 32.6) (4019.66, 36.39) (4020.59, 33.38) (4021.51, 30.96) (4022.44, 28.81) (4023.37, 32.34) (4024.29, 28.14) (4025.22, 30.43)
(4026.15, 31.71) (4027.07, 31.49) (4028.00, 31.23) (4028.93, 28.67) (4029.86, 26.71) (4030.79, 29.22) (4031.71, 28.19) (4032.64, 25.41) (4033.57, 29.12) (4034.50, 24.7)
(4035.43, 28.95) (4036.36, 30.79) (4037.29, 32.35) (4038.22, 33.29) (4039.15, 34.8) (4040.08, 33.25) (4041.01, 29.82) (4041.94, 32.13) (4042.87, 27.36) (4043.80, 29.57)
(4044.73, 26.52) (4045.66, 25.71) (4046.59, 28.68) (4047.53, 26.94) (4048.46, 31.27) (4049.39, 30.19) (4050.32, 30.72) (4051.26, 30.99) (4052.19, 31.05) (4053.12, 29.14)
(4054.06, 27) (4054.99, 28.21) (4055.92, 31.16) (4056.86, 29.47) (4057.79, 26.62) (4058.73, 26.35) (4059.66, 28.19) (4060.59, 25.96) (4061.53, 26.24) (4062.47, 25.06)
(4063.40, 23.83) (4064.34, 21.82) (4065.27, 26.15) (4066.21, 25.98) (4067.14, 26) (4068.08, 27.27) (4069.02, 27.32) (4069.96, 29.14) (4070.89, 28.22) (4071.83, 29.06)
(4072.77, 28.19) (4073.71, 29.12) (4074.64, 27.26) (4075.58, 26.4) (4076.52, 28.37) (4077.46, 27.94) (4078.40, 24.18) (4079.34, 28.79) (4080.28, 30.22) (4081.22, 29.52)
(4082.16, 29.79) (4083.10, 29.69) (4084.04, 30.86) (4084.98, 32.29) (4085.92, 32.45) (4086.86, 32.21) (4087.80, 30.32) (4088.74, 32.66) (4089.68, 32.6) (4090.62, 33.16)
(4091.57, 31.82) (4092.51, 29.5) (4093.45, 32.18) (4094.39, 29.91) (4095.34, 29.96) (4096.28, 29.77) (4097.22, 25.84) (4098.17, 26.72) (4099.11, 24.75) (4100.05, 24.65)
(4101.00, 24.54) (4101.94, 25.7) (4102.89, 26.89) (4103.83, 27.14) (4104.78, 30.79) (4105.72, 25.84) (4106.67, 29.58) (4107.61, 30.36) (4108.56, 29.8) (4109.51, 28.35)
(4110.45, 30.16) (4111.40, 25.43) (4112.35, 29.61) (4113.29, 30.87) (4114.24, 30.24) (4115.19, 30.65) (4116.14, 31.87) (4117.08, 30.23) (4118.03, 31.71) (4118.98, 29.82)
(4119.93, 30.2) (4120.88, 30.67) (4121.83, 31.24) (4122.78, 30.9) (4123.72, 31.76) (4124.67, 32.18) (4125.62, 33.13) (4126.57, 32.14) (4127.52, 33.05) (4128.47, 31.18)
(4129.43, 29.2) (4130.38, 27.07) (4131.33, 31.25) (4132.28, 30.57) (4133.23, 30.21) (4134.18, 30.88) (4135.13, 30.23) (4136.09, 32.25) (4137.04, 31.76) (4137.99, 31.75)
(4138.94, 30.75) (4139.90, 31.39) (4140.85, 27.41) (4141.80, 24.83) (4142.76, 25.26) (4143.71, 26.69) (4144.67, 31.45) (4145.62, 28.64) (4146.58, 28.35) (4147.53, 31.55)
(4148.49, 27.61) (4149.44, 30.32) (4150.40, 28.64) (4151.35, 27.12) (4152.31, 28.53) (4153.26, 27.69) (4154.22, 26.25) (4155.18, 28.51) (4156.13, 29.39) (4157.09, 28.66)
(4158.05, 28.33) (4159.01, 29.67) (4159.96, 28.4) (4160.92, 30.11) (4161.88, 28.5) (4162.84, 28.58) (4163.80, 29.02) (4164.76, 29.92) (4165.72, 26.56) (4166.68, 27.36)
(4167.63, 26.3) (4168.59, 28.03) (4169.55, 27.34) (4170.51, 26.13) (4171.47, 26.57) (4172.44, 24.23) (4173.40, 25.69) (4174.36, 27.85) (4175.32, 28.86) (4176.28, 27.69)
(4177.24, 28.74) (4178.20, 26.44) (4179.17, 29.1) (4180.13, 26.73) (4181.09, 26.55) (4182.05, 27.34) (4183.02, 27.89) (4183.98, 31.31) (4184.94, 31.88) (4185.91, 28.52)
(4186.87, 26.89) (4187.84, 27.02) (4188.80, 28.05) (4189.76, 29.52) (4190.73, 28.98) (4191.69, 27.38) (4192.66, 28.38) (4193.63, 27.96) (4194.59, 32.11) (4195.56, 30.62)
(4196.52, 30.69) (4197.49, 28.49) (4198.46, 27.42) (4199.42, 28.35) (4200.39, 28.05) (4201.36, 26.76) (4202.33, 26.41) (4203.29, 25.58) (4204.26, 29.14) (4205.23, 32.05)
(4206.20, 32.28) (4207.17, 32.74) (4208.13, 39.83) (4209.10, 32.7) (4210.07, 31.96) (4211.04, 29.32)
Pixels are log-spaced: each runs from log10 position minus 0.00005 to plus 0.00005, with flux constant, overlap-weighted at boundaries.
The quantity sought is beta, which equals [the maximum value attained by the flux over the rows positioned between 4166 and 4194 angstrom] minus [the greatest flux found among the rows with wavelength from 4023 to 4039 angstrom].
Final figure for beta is -1.4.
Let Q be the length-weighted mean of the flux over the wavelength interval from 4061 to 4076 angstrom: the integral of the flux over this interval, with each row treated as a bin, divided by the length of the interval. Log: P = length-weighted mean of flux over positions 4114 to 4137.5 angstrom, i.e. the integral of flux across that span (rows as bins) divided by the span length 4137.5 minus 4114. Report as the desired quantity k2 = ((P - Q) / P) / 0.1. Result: 1.4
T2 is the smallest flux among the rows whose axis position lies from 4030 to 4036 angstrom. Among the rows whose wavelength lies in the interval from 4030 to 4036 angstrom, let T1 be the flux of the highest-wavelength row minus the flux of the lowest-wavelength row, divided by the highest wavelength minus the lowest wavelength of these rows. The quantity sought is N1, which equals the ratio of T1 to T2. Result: -0.002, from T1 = -0.06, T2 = 24.7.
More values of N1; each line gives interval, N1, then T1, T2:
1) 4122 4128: 0.015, 0.45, 30.9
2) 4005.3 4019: 0.012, 0.29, 25.28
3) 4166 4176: 0.007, 0.17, 24.23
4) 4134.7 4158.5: -0.003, -0.08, 24.83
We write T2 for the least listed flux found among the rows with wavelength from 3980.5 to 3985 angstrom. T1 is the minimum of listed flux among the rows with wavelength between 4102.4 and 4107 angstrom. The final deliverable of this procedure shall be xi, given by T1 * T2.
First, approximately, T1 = 25.84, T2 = 23.17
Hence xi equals 599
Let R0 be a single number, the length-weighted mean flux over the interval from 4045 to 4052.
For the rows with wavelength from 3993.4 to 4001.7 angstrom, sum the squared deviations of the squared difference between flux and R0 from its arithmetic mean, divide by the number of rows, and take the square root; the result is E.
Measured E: 4.2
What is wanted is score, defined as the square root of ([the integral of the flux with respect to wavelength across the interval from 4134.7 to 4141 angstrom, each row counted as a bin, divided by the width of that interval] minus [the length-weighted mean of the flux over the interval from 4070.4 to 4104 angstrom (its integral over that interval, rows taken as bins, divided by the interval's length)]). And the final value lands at 1.40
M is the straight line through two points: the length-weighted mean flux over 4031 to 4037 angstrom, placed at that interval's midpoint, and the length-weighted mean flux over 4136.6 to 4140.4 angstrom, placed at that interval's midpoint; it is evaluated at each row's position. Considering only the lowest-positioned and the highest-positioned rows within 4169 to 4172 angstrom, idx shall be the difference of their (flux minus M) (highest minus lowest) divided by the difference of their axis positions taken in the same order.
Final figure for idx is -0.4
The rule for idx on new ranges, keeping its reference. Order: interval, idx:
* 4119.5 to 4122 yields 0.5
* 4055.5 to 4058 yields -2.5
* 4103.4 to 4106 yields -0.7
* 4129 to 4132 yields 1.0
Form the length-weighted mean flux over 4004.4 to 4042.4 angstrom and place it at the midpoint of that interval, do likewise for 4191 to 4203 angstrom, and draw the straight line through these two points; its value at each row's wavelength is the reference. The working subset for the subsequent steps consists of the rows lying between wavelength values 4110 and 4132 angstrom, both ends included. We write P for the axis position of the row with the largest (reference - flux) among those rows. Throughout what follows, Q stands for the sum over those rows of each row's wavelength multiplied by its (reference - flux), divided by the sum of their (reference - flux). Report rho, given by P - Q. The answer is -12.0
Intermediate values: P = 4111.40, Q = 4123.4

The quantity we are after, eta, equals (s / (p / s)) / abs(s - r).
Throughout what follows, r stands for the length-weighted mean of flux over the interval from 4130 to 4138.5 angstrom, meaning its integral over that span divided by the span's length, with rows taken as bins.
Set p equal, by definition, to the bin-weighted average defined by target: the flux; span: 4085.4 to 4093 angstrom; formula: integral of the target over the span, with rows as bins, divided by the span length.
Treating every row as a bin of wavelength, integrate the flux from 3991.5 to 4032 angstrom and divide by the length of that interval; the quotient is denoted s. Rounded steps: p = 31.9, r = 30.7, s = 29.6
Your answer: 25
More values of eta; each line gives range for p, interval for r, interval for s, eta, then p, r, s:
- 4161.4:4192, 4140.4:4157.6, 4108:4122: 17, 27.8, 28.2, 30.0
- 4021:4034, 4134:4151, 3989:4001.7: 21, 29.5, 29.4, 28.1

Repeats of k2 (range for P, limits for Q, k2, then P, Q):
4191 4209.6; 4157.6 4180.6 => 0.7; 29.8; 27.8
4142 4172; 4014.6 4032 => -0.9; 28.2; 30.7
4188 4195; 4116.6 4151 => -0.5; 28.8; 30.2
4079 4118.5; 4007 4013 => 0.0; 29.5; 29.6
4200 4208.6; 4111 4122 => 0.0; 30.3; 30.2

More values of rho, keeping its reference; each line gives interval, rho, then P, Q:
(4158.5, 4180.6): -0.2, 4172.44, 4172.7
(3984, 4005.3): -8.1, 3984.65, 3992.7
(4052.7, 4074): 0.9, 4064.34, 4063.4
